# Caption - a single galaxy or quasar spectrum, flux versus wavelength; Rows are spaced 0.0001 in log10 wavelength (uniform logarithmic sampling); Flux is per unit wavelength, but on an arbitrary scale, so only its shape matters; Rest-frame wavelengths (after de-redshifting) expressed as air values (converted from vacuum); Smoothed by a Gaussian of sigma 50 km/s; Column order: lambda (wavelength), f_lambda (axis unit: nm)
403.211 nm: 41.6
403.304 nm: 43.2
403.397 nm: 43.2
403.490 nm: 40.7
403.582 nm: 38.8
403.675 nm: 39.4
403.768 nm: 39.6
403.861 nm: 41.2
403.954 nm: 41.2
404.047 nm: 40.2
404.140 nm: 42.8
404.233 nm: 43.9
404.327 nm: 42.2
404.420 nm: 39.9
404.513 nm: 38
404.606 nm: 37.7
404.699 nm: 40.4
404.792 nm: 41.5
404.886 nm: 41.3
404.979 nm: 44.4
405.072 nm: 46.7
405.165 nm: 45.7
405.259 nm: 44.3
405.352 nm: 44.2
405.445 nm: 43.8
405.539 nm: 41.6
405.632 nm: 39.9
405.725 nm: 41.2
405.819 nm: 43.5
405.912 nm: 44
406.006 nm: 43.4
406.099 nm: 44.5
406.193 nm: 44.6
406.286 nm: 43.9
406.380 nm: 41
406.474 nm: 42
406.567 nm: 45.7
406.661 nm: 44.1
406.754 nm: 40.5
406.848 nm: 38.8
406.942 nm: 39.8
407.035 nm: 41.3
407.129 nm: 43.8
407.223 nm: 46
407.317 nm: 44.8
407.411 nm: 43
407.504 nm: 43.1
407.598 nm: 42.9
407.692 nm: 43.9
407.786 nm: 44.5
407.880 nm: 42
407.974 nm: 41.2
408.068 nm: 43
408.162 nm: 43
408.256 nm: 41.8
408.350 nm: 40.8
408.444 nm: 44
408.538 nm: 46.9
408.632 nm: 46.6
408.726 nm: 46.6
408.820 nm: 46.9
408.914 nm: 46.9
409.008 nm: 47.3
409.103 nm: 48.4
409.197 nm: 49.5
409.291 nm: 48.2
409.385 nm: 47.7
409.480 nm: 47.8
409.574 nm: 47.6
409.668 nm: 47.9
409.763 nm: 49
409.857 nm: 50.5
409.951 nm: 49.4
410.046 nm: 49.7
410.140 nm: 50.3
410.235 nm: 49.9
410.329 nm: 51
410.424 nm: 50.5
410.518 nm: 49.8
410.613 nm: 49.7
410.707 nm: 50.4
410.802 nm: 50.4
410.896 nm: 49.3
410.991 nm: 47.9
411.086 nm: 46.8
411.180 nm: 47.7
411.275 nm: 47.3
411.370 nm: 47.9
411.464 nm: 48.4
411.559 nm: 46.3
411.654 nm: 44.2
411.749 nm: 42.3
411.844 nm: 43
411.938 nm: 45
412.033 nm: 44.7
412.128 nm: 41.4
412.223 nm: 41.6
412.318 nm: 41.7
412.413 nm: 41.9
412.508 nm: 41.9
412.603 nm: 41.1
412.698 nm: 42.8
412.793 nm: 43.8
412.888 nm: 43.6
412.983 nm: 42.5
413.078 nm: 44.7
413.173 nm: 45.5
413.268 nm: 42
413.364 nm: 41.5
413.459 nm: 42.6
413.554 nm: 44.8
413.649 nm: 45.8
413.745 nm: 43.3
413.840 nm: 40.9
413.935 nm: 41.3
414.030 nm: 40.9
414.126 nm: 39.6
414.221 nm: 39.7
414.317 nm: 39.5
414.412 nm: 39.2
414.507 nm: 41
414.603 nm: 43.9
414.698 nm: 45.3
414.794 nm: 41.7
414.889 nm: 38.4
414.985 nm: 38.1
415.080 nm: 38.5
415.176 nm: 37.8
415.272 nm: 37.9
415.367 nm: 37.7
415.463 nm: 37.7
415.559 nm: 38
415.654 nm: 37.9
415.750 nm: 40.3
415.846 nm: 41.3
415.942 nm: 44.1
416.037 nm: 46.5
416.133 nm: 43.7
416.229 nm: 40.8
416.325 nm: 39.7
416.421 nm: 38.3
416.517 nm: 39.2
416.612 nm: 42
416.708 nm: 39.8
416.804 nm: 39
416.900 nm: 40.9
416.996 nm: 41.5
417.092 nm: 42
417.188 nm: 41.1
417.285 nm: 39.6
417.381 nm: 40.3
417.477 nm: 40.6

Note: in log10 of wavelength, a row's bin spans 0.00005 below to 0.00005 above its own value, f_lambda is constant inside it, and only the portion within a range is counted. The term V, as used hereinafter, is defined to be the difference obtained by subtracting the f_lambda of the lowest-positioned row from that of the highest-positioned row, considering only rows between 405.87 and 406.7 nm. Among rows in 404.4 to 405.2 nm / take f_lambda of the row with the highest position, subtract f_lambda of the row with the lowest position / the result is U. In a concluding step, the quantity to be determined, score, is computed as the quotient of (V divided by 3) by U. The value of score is 0.0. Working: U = 5.8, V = 0.1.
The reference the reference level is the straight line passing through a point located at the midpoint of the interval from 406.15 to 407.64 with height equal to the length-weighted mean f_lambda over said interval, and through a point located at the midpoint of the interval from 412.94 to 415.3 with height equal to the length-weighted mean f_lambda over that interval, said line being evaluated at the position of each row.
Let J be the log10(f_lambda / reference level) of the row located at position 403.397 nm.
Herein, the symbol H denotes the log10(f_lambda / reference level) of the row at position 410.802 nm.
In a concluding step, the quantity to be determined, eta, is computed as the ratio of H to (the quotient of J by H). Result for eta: -2.05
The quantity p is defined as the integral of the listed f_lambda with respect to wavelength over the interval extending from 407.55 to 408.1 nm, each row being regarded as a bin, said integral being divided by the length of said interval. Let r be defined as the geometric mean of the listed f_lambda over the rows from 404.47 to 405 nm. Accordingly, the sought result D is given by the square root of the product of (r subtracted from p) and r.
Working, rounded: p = 42.9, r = 40.5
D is 10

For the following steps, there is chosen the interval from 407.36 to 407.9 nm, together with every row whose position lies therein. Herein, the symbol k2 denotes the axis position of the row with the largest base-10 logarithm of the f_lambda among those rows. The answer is 407.786 nm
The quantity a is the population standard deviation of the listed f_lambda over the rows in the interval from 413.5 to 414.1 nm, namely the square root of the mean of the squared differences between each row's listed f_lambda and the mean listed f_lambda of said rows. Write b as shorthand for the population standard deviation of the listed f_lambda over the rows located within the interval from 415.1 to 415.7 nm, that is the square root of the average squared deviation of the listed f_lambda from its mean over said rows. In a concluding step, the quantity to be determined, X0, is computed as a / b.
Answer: 17.6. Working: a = 1.9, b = 0.1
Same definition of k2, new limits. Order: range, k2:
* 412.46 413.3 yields 413.173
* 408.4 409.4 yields 409.197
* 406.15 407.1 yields 406.567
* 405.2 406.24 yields 406.193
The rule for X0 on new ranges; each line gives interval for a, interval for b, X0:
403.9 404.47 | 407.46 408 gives 1.3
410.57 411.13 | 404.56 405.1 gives 0.5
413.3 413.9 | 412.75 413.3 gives 1.4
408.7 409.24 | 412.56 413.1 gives 0.9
